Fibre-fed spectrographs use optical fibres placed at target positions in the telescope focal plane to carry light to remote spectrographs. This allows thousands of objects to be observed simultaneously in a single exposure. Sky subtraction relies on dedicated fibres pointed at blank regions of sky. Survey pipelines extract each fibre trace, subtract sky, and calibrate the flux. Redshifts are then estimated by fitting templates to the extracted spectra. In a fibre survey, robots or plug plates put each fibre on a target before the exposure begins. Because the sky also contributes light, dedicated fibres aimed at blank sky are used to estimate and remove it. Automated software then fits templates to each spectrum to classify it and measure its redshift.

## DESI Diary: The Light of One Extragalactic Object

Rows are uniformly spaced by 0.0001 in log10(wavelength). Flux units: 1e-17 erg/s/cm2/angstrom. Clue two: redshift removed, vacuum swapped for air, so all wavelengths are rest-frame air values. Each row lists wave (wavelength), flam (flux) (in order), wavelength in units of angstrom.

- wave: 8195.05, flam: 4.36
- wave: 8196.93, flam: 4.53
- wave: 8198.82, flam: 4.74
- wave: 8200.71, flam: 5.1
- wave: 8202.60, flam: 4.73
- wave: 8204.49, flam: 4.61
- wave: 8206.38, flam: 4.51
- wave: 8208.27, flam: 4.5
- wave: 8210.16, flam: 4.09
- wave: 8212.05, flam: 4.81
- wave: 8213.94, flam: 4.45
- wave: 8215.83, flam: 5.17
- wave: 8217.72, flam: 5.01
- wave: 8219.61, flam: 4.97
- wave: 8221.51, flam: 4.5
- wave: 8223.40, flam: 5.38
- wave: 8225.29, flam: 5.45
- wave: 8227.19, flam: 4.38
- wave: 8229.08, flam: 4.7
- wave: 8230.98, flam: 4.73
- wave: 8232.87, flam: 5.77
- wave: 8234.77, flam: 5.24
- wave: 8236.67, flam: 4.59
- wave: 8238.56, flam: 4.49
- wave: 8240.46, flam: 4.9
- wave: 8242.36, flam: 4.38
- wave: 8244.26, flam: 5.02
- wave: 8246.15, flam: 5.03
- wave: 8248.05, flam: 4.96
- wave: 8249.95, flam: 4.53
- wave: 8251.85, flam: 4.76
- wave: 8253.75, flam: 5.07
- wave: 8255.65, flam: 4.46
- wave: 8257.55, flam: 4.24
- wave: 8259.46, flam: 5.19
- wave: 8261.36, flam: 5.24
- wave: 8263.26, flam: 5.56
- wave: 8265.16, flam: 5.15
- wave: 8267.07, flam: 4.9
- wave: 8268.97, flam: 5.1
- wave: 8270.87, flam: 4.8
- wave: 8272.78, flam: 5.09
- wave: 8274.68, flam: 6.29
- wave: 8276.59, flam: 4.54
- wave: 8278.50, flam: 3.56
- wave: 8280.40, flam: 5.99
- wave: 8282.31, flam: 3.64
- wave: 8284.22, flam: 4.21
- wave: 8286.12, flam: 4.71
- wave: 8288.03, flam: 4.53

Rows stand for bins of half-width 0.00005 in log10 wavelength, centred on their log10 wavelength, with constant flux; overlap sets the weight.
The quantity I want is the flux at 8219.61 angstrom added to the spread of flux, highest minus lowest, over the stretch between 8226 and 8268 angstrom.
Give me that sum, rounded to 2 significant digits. 6.5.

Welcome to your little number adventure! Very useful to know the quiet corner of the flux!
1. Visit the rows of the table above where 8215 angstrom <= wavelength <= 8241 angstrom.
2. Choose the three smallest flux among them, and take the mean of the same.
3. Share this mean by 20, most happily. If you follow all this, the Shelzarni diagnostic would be 0.223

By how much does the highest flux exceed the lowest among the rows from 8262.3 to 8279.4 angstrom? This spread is 2.7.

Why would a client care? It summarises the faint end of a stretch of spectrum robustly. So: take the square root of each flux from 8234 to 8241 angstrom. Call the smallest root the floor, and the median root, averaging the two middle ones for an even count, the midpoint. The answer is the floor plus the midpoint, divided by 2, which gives 2.15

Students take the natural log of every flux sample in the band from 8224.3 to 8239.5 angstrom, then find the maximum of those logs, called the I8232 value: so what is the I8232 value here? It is 1.75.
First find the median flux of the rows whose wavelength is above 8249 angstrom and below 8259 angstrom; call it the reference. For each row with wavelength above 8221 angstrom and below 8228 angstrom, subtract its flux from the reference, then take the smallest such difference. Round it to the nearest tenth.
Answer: -0.9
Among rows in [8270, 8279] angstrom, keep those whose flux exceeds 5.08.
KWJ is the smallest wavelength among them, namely 8272.78 angstrom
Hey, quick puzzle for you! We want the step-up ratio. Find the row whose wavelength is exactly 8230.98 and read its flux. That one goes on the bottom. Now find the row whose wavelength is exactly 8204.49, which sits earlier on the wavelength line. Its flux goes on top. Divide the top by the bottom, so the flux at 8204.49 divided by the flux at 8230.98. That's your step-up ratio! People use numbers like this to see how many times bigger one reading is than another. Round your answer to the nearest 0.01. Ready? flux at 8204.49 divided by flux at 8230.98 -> 0.97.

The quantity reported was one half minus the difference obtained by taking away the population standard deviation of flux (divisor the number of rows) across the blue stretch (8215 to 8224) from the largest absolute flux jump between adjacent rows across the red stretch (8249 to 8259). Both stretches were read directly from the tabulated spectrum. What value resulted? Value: 0.2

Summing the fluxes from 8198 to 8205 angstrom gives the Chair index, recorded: 19.2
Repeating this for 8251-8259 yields 18.5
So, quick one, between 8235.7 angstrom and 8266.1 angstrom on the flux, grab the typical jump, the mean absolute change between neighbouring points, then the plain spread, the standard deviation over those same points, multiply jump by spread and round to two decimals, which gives 0.13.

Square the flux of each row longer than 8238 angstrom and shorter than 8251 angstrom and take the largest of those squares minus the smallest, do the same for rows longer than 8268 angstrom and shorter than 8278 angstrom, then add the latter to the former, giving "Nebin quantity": 25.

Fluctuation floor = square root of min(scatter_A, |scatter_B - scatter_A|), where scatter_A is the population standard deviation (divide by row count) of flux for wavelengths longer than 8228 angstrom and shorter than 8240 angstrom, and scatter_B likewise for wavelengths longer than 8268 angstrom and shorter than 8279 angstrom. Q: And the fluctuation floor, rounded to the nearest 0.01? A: 0.60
